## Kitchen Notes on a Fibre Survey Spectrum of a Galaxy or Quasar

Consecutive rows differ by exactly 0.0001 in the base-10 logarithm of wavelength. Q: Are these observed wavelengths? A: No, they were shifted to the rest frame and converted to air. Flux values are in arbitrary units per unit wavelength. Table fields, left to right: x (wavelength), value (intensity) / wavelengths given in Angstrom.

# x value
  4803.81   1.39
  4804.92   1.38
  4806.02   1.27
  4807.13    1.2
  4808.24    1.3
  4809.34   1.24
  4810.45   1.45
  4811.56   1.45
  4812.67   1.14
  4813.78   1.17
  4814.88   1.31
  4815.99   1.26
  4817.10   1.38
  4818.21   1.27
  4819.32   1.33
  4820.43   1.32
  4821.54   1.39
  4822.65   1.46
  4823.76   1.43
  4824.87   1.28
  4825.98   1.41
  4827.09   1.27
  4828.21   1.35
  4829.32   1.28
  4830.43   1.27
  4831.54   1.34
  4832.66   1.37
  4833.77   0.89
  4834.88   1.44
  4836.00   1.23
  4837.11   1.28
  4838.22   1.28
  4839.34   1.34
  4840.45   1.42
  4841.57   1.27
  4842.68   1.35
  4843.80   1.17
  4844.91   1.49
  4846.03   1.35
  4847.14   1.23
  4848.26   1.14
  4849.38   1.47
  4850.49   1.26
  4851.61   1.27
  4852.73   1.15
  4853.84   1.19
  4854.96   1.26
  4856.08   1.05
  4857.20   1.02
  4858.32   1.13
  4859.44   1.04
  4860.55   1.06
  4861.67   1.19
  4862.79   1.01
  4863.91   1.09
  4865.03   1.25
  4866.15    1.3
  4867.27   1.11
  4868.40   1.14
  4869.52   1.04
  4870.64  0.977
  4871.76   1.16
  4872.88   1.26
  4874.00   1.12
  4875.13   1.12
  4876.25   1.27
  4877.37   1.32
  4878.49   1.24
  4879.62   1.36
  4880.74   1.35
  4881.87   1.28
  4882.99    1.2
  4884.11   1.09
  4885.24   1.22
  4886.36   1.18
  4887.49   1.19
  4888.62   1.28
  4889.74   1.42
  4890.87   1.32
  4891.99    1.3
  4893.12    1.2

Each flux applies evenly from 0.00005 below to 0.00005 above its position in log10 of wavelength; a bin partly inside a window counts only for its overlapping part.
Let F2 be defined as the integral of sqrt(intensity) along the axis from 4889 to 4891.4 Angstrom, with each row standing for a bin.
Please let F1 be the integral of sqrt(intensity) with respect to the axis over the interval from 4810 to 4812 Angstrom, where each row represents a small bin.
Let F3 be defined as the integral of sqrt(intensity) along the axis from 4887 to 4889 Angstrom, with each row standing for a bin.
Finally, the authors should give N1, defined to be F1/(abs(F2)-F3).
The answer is 4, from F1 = 2.41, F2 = 2.8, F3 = 2.22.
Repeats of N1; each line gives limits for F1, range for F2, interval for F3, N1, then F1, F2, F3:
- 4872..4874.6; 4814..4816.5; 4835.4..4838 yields -30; 2.83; 2.8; 2.92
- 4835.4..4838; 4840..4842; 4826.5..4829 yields -5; 2.92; 2.3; 2.85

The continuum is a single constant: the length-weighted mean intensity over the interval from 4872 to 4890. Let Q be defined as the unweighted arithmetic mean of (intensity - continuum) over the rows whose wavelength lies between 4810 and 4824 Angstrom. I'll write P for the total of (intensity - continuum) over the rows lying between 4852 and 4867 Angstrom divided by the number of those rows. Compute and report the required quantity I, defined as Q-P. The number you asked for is 0.20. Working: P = -0.11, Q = 0.10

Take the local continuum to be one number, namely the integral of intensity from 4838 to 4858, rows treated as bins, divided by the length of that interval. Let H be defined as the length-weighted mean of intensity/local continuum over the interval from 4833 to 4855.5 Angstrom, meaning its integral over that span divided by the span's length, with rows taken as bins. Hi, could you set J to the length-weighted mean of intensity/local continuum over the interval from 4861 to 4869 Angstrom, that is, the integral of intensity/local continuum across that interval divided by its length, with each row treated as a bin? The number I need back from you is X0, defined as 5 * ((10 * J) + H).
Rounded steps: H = 1.01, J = 0.92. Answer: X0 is 50.8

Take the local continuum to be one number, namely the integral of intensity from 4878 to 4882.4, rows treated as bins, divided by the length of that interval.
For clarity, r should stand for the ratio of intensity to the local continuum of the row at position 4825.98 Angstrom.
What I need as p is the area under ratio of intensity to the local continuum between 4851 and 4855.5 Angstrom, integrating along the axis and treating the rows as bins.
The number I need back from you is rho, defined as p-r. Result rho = 3.12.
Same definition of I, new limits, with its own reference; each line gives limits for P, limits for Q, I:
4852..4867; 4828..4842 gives 0.16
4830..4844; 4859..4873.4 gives -0.16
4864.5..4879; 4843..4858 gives 0.06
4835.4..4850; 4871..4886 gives -0.08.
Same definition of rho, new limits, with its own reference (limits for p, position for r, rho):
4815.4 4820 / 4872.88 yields 3.65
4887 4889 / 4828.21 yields 0.85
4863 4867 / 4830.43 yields 2.67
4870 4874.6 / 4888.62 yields 2.99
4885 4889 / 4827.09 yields 2.74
